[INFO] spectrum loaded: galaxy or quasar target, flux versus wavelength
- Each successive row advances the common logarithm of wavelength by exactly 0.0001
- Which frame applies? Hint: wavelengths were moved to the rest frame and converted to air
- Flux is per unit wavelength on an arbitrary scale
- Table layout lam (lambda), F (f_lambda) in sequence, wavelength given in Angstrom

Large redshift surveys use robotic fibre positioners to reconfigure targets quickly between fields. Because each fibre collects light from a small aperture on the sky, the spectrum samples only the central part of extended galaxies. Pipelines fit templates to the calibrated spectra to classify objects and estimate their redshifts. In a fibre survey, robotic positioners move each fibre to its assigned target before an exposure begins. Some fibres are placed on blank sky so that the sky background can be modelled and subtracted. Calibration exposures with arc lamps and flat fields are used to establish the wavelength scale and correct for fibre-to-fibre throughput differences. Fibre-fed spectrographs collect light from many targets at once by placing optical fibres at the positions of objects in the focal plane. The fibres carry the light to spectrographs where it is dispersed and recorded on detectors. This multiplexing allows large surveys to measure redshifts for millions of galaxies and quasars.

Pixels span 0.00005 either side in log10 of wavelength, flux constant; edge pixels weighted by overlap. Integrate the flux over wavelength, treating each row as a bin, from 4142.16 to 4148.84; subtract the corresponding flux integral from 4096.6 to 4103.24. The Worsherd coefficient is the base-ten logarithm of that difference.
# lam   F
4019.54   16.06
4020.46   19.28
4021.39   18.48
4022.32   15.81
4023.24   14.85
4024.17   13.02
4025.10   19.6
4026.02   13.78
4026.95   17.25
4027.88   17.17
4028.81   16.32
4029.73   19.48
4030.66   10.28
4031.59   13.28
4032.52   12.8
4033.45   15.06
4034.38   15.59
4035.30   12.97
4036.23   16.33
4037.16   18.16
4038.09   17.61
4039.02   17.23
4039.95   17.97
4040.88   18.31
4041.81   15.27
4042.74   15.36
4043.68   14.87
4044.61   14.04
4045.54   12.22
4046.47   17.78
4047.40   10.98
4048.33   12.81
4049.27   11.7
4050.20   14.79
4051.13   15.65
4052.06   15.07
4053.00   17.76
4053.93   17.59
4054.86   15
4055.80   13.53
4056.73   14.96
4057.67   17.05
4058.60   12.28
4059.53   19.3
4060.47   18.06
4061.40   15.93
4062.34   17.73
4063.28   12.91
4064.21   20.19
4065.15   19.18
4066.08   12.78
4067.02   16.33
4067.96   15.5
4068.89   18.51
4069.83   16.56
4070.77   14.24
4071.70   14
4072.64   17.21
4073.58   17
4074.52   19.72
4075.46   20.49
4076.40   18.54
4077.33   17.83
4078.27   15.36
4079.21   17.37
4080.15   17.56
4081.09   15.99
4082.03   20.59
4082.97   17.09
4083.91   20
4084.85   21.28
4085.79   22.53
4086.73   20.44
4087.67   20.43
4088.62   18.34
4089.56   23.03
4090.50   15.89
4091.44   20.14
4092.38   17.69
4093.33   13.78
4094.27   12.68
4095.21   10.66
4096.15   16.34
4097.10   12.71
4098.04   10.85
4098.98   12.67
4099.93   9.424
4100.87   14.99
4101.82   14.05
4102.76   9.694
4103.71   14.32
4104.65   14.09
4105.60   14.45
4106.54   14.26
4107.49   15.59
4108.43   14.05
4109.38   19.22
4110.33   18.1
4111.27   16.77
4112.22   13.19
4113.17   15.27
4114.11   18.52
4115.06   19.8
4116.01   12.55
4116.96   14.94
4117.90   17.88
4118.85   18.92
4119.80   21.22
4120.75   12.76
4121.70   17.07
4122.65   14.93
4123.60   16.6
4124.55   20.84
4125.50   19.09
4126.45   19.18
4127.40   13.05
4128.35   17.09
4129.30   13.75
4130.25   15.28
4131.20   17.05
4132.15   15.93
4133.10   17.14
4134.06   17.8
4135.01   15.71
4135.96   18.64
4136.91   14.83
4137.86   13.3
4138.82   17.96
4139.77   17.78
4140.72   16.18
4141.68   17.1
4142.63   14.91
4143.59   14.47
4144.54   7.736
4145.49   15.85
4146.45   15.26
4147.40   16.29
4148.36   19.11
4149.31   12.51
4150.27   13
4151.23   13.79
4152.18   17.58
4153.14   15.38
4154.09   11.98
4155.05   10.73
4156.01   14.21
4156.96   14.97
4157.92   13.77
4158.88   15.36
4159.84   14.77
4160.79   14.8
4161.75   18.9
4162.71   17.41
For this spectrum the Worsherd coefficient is 1.28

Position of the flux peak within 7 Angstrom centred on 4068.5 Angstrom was 4065.15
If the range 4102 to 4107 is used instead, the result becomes 4105.60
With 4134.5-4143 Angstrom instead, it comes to 4135.96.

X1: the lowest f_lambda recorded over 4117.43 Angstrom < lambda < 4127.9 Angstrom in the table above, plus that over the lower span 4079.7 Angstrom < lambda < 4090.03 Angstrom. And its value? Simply 29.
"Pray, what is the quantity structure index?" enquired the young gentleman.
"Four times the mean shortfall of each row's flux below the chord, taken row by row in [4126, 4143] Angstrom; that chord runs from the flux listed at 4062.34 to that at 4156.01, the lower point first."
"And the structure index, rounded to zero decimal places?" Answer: -5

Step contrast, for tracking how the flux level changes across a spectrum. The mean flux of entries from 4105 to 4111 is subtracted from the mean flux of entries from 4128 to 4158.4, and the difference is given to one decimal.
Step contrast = -0.7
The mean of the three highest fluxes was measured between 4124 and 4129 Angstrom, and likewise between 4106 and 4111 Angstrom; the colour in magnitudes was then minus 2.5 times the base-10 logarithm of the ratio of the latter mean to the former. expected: 0.12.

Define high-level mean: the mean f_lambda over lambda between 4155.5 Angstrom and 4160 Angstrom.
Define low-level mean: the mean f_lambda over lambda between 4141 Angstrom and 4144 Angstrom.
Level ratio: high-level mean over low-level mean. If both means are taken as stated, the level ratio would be 0.94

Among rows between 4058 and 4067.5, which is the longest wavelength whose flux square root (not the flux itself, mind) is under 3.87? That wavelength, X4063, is 4066.08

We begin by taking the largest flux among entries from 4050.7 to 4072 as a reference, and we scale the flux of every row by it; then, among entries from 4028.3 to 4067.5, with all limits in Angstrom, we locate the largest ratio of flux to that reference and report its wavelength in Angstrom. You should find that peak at 4064.21 Angstrom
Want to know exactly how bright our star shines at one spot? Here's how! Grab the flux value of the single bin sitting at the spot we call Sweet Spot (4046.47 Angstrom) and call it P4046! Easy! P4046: 17.78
